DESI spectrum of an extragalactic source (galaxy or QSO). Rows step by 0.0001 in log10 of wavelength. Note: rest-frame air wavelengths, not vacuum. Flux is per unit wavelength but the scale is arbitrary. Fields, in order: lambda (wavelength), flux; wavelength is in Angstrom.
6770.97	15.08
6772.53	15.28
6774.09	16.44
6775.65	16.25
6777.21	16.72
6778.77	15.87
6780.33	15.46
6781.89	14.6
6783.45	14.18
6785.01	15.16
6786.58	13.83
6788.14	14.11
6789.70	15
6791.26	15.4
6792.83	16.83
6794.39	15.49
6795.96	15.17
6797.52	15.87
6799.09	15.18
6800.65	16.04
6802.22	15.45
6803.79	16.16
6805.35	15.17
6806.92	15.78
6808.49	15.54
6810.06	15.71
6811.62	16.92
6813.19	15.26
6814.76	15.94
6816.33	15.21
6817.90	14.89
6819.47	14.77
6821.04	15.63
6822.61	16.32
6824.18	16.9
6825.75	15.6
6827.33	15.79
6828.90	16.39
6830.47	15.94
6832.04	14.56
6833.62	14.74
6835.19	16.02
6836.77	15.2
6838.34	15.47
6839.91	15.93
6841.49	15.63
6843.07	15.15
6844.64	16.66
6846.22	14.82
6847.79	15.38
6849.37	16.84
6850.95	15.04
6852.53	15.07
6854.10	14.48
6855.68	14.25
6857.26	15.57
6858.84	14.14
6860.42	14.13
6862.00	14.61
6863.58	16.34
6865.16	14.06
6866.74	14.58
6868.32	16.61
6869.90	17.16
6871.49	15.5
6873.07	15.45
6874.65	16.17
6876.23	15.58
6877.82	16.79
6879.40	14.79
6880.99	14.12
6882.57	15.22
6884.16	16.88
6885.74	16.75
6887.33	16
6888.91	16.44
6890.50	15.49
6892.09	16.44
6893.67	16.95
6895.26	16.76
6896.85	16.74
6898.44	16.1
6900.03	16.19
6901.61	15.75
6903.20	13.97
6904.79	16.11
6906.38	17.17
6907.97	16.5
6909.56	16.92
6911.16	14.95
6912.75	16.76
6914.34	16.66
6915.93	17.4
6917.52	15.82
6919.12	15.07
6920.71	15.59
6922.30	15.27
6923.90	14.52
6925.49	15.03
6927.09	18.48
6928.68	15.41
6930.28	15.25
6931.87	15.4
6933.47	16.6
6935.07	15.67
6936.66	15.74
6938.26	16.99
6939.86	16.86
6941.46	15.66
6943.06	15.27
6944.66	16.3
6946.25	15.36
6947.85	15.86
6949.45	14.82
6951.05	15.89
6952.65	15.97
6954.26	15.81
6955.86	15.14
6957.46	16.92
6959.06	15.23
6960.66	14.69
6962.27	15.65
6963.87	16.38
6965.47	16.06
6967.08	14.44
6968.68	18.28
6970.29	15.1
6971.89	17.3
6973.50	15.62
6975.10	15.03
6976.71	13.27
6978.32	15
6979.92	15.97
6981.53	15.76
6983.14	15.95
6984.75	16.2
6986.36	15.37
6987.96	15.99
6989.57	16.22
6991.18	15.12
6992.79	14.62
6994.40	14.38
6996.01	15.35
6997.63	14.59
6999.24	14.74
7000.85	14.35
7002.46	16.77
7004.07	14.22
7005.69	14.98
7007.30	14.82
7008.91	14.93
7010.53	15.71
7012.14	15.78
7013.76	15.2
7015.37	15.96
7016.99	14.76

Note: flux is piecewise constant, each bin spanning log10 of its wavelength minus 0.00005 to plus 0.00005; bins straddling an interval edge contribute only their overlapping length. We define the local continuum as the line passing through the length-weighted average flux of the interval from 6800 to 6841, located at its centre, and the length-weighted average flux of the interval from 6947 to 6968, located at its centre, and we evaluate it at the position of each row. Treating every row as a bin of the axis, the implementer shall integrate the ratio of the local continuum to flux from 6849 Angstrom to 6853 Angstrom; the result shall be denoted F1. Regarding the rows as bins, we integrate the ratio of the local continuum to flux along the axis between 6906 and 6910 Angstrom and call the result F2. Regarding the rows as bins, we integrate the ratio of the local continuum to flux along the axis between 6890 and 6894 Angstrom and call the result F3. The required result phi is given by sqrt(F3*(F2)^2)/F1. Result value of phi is 1.81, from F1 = 4.0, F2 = 3.72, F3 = 3.9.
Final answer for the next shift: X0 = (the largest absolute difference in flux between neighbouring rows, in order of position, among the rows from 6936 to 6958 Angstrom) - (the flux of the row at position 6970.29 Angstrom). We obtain -13.3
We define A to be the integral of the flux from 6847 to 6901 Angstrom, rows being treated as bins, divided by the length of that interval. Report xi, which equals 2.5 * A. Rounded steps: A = 15.7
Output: 39.2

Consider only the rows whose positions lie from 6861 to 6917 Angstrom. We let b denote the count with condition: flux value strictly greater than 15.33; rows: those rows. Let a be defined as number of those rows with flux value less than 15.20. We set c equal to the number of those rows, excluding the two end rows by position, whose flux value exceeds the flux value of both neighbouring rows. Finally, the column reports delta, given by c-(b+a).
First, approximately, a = 7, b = 27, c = 11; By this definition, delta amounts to -23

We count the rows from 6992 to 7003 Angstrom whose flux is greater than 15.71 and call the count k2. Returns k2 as 1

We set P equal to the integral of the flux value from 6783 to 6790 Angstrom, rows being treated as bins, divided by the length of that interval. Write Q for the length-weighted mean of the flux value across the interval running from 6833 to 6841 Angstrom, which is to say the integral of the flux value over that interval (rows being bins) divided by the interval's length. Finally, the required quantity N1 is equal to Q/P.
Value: 1.07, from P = 14.4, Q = 15.5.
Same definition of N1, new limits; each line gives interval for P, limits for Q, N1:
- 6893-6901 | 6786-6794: 0.91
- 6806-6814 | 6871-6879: 1.00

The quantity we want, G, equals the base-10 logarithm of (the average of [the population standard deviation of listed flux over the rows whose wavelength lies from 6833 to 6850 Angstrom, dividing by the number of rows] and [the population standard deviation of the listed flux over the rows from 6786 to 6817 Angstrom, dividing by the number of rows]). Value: -0.162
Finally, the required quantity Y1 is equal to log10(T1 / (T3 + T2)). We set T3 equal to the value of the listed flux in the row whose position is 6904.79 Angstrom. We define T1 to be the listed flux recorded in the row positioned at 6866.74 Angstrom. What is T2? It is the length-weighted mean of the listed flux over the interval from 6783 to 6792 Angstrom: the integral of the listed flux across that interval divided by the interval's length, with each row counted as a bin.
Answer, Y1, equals -0.324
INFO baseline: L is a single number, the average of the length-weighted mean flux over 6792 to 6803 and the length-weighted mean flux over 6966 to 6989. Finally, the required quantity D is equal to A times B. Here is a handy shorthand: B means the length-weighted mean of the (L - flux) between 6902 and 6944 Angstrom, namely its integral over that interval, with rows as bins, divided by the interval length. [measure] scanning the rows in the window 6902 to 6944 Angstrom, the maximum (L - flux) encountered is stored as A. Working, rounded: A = 1.7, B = -0.27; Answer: -0.47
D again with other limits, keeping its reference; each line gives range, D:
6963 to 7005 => 0.55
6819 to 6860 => 0.35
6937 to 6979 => -0.09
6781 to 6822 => 0.61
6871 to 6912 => -0.52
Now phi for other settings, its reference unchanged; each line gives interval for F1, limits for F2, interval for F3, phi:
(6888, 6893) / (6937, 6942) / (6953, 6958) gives 2.16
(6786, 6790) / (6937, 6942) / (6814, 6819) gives 2.43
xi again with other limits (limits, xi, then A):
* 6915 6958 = 39.6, 15.9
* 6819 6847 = 39.1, 15.6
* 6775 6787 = 38.2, 15.3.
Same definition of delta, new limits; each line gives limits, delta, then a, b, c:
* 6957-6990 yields -15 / 6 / 14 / 5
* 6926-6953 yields -11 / 1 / 14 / 4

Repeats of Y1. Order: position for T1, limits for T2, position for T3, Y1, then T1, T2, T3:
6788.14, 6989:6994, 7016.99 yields -0.327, 14.11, 15.2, 14.76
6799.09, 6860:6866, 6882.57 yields -0.297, 15.18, 14.8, 15.22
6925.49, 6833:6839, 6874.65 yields -0.322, 15.03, 15.4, 16.17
